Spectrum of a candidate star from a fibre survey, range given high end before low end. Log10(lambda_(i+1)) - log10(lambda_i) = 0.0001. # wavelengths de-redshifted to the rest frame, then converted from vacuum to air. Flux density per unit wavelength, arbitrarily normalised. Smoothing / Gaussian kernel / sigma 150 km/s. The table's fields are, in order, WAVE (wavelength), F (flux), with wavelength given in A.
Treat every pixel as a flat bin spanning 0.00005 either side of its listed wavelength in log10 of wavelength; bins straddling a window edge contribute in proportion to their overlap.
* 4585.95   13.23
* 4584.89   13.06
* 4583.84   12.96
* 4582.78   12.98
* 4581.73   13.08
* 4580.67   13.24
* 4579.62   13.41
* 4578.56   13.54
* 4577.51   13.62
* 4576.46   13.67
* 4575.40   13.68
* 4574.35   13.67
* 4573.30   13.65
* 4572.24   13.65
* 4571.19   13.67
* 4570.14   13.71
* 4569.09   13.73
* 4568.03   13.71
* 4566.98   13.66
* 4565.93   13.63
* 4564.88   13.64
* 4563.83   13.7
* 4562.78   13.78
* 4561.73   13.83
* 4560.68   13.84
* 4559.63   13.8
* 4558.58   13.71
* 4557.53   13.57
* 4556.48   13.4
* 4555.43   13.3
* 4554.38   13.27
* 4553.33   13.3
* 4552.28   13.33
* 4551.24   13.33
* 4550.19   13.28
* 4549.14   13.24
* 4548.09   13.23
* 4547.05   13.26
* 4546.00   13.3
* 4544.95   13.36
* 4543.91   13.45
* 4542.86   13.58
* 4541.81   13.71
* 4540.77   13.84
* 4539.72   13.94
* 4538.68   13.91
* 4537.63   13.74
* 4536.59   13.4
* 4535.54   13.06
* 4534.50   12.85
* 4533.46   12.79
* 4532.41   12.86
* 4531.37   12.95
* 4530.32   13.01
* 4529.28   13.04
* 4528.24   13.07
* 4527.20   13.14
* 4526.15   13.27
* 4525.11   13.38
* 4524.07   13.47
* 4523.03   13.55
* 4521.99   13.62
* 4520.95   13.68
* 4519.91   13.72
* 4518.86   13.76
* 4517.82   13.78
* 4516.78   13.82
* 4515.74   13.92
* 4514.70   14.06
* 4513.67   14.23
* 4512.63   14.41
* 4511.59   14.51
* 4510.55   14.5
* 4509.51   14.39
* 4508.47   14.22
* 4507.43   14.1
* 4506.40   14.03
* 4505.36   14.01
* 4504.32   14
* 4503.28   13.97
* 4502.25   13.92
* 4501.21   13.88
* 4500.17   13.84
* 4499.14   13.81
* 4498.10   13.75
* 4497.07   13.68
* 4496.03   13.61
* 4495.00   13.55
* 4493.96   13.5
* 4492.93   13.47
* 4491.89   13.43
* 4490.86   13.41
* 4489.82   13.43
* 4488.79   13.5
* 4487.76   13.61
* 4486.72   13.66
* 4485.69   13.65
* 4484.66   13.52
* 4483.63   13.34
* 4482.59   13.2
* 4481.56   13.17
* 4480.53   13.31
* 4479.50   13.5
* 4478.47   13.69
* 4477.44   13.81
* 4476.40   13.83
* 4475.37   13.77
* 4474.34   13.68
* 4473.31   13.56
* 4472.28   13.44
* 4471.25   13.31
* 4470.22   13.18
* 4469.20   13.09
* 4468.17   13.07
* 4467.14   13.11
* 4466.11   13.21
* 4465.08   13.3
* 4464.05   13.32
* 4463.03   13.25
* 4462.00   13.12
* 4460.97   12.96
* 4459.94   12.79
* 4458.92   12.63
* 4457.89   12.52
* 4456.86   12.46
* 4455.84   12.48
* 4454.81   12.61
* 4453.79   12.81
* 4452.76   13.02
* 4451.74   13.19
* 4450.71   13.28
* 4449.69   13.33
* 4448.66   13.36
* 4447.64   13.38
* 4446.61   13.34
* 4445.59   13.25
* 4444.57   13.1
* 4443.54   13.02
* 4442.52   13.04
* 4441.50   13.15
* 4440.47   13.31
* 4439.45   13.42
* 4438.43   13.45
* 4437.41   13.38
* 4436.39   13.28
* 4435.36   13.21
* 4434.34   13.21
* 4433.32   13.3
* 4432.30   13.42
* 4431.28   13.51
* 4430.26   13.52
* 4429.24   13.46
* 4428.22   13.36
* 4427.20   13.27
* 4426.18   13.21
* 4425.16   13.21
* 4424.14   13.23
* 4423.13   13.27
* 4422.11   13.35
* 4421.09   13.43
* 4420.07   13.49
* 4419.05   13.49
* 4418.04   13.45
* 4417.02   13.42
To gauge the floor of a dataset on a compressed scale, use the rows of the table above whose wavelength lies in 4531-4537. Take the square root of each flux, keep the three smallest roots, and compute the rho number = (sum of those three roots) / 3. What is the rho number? 3.58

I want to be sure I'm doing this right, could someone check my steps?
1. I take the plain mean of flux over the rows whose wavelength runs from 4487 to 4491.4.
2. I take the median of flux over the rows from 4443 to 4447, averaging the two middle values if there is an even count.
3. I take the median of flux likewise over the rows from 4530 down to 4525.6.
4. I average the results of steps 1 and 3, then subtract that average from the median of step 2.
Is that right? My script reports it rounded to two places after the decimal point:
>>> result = -0.12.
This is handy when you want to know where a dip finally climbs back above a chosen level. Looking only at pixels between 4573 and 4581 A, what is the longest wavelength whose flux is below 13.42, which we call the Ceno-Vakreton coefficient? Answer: 4580.67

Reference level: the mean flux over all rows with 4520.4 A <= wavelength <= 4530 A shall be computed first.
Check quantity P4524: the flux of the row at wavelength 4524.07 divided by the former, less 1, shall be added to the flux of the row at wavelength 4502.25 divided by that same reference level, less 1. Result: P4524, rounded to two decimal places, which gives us 0.05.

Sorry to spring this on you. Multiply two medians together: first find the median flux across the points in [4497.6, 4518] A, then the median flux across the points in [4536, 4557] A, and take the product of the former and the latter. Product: 186.9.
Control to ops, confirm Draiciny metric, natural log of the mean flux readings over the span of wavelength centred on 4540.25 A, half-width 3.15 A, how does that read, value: 2.62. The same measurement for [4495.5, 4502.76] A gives 2.62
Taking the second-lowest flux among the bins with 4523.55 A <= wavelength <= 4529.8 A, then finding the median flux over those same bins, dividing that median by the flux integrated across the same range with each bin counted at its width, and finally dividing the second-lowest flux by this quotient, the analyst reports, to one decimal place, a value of 81.9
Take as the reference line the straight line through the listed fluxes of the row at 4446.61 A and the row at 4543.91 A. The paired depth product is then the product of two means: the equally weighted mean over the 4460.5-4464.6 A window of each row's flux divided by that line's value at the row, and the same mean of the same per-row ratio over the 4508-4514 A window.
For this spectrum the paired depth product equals 1.06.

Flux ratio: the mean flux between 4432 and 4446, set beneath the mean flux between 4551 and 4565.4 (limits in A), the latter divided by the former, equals 1.02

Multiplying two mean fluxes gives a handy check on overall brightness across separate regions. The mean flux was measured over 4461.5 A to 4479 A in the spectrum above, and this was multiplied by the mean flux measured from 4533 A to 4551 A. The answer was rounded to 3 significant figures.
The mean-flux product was 180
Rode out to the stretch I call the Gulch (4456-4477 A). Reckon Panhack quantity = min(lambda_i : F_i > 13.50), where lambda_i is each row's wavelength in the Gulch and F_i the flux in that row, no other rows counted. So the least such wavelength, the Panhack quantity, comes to 4473.31 A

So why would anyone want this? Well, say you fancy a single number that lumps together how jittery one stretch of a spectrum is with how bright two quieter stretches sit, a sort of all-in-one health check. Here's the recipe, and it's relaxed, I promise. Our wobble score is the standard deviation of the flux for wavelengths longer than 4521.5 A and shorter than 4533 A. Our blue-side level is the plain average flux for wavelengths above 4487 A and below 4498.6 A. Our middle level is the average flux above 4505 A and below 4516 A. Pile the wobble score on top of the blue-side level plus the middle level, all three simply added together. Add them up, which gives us 28.0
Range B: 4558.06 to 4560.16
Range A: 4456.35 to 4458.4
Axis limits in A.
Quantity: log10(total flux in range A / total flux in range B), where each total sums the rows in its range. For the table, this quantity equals -0.042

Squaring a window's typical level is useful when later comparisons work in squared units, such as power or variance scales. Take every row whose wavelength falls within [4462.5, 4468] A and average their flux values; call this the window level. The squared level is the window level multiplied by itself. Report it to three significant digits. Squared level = 175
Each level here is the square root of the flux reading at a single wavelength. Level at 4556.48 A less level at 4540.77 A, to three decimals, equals -0.060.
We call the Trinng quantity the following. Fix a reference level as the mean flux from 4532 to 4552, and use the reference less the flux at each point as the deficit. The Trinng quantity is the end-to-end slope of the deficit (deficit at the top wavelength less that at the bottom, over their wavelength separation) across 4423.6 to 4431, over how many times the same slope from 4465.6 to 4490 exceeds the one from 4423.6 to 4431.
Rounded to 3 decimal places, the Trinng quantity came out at -0.242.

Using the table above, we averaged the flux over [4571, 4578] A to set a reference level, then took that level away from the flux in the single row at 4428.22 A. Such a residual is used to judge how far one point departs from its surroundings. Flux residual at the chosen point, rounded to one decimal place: -0.3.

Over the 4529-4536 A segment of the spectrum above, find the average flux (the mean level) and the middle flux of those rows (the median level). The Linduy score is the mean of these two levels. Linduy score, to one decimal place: 12.9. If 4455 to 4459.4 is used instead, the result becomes 12.5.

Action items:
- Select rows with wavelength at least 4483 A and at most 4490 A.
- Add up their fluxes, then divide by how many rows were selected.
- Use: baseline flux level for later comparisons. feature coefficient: 13.5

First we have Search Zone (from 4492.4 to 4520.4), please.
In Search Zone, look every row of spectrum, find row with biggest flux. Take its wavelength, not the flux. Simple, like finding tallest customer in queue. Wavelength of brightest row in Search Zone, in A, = 4511.59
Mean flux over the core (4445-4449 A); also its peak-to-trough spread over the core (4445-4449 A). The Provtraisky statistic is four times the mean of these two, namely 26.9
